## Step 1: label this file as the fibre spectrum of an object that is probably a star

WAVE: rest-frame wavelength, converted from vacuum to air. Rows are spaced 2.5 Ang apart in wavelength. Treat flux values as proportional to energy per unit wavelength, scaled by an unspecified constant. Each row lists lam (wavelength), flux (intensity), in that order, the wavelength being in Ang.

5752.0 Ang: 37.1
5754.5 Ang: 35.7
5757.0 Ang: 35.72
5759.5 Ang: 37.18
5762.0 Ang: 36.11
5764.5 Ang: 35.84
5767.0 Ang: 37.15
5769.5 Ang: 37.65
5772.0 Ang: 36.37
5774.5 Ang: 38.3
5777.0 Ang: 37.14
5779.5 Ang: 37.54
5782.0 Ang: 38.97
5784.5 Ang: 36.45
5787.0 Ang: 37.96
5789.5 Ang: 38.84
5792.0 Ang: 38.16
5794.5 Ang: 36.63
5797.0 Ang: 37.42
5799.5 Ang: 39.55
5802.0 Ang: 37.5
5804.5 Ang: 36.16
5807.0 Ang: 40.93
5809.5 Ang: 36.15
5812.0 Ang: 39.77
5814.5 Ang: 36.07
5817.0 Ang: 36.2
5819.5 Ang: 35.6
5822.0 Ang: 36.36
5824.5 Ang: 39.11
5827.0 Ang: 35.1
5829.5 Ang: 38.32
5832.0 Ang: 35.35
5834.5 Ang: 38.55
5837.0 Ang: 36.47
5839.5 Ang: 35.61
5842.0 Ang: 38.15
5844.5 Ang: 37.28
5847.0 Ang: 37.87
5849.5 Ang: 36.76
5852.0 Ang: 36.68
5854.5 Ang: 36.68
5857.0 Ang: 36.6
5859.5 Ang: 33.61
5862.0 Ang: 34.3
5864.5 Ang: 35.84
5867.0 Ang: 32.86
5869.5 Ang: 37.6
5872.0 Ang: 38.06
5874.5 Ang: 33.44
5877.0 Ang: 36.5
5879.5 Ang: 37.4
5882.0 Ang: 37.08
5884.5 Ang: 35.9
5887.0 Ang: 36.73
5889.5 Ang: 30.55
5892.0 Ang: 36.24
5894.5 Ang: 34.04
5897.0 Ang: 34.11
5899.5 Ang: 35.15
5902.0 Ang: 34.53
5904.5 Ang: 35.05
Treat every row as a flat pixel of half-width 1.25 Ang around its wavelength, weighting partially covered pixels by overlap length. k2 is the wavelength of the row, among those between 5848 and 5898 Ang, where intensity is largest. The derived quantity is 5872.0 Ang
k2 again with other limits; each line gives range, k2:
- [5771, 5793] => 5782.0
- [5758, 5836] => 5807.0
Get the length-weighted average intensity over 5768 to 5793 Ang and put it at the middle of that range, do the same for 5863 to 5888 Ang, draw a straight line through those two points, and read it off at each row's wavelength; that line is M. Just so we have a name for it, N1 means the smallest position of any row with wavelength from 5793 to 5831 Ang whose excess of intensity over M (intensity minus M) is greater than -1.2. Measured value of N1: 5794.5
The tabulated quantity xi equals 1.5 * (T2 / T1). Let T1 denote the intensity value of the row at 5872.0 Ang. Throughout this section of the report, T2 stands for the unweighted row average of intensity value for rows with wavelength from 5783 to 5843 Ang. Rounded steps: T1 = 38.06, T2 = 37.4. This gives 1.47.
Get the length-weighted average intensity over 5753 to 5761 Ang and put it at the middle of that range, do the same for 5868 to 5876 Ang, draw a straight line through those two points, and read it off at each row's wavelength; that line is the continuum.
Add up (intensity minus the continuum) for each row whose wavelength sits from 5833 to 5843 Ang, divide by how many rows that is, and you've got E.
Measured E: 0.9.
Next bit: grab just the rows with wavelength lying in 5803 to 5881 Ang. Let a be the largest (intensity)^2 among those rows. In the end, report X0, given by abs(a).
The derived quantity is 1675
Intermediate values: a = 1675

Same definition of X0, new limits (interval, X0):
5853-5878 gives 1449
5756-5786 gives 1519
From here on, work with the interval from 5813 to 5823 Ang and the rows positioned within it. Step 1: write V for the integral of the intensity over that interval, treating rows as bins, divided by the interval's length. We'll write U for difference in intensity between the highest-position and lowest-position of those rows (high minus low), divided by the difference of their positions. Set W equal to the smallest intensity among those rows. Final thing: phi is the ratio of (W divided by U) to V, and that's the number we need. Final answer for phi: 25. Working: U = 0.04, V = 36.1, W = 35.6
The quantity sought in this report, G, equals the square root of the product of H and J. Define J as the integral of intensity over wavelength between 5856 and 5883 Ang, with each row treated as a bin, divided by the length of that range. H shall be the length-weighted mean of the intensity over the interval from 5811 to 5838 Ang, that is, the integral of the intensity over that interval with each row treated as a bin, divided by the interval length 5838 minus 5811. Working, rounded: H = 37.0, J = 35.7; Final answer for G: 36.3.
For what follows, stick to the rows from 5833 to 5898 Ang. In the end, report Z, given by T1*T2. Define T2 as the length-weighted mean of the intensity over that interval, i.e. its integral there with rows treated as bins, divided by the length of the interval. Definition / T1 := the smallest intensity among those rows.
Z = 1099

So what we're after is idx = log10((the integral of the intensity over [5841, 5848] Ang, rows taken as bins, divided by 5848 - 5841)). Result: 1.577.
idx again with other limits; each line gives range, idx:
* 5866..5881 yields 1.557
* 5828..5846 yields 1.569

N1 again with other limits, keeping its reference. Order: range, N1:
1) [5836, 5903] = 5837.0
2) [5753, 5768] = 5759.5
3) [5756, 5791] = 5759.5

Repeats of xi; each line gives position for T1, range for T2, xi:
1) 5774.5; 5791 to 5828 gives 1.46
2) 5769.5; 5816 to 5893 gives 1.44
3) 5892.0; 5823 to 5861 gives 1.52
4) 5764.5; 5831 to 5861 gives 1.53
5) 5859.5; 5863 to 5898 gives 1.58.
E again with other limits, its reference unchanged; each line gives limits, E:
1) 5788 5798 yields 1.5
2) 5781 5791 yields 1.8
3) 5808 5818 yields 0.8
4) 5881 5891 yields -1.2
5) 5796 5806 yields 1.4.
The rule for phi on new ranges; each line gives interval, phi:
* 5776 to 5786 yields -11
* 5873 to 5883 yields 2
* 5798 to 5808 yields 5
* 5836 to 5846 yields 9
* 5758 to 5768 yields -245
